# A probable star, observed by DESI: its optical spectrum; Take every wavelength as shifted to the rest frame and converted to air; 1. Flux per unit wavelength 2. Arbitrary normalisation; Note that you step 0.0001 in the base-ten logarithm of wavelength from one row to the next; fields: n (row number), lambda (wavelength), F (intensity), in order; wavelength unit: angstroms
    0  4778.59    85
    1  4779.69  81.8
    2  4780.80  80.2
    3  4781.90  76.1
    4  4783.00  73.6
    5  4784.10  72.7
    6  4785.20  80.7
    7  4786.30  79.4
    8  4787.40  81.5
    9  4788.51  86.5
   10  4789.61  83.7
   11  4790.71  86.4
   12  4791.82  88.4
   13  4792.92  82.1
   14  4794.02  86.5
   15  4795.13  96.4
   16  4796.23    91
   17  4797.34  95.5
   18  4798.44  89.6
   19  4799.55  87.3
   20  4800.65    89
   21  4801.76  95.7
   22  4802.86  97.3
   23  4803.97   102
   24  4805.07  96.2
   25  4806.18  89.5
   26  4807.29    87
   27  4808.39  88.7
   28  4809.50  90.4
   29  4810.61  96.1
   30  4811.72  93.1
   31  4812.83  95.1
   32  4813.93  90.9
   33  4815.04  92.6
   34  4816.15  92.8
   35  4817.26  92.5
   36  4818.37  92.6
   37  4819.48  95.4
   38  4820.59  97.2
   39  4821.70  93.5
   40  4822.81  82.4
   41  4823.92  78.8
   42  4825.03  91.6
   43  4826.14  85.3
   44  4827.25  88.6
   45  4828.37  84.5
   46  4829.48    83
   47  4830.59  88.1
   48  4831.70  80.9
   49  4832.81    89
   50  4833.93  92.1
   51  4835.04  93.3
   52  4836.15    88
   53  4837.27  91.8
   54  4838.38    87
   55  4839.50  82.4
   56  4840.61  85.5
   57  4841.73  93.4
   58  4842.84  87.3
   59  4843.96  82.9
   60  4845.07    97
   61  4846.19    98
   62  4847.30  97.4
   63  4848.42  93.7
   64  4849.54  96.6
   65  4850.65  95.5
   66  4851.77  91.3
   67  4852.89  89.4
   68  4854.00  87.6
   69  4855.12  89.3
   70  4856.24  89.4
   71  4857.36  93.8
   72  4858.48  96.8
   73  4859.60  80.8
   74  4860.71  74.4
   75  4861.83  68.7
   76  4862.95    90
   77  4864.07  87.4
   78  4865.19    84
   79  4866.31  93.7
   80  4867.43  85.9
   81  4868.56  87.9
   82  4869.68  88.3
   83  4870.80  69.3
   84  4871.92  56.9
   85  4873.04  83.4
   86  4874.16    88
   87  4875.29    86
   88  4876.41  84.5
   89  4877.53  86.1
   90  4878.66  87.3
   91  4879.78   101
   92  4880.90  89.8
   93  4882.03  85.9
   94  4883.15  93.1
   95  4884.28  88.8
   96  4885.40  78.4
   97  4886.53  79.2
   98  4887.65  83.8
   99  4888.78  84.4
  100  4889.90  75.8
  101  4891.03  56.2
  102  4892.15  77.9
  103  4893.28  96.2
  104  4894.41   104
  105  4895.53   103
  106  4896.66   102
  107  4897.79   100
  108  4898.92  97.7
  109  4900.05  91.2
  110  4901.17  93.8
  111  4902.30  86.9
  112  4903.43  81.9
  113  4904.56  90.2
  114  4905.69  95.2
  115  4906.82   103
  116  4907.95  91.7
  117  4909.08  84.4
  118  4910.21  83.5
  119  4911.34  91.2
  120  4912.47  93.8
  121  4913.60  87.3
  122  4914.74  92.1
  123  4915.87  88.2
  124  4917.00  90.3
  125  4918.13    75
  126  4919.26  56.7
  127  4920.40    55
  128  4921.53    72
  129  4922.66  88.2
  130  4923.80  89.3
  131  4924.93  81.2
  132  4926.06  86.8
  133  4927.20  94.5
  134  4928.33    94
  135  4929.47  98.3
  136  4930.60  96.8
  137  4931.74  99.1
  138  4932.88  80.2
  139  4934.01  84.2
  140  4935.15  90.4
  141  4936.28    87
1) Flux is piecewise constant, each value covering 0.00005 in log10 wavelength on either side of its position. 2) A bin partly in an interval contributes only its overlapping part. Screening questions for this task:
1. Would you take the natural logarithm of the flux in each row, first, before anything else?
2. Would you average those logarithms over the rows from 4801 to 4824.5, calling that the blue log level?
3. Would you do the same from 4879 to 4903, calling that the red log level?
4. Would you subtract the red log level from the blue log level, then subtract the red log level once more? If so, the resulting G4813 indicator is -4.44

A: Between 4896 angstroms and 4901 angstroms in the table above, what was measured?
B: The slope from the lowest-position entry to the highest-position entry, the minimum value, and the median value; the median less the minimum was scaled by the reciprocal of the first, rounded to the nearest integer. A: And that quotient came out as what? -2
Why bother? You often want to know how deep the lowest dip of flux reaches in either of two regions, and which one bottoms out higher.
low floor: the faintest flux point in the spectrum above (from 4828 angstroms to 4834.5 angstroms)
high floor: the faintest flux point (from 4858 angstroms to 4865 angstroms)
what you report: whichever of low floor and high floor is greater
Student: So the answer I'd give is 81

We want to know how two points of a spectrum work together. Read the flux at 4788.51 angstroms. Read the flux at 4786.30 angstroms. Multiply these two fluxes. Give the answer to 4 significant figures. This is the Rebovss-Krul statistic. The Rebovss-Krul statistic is 6868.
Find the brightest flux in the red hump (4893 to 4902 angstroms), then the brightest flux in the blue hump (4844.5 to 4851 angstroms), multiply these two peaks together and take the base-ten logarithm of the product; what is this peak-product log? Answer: 4.01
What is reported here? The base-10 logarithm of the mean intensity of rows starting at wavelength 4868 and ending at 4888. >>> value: 1.93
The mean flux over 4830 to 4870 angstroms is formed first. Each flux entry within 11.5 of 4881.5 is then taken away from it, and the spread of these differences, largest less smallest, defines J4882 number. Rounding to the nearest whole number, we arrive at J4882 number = 45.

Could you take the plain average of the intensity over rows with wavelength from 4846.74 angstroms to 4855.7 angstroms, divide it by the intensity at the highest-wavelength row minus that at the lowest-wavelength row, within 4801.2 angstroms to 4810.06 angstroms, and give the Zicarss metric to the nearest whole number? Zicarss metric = -17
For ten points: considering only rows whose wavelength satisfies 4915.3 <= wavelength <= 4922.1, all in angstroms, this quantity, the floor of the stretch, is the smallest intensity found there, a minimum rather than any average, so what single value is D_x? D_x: 55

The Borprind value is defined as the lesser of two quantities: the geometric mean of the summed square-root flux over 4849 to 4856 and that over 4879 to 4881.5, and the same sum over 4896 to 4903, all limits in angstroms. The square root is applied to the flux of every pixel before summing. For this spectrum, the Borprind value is 33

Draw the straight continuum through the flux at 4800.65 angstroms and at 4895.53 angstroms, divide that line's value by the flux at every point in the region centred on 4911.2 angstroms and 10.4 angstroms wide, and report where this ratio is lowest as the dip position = 4906.82 angstroms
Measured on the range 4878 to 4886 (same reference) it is 4879.78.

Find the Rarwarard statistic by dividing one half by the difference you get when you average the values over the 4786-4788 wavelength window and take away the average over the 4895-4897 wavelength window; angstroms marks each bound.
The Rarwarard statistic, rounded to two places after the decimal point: -0.02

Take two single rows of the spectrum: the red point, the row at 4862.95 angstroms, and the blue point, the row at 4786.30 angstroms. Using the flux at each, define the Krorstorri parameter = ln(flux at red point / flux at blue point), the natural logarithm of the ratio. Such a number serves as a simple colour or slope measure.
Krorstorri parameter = 0.13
